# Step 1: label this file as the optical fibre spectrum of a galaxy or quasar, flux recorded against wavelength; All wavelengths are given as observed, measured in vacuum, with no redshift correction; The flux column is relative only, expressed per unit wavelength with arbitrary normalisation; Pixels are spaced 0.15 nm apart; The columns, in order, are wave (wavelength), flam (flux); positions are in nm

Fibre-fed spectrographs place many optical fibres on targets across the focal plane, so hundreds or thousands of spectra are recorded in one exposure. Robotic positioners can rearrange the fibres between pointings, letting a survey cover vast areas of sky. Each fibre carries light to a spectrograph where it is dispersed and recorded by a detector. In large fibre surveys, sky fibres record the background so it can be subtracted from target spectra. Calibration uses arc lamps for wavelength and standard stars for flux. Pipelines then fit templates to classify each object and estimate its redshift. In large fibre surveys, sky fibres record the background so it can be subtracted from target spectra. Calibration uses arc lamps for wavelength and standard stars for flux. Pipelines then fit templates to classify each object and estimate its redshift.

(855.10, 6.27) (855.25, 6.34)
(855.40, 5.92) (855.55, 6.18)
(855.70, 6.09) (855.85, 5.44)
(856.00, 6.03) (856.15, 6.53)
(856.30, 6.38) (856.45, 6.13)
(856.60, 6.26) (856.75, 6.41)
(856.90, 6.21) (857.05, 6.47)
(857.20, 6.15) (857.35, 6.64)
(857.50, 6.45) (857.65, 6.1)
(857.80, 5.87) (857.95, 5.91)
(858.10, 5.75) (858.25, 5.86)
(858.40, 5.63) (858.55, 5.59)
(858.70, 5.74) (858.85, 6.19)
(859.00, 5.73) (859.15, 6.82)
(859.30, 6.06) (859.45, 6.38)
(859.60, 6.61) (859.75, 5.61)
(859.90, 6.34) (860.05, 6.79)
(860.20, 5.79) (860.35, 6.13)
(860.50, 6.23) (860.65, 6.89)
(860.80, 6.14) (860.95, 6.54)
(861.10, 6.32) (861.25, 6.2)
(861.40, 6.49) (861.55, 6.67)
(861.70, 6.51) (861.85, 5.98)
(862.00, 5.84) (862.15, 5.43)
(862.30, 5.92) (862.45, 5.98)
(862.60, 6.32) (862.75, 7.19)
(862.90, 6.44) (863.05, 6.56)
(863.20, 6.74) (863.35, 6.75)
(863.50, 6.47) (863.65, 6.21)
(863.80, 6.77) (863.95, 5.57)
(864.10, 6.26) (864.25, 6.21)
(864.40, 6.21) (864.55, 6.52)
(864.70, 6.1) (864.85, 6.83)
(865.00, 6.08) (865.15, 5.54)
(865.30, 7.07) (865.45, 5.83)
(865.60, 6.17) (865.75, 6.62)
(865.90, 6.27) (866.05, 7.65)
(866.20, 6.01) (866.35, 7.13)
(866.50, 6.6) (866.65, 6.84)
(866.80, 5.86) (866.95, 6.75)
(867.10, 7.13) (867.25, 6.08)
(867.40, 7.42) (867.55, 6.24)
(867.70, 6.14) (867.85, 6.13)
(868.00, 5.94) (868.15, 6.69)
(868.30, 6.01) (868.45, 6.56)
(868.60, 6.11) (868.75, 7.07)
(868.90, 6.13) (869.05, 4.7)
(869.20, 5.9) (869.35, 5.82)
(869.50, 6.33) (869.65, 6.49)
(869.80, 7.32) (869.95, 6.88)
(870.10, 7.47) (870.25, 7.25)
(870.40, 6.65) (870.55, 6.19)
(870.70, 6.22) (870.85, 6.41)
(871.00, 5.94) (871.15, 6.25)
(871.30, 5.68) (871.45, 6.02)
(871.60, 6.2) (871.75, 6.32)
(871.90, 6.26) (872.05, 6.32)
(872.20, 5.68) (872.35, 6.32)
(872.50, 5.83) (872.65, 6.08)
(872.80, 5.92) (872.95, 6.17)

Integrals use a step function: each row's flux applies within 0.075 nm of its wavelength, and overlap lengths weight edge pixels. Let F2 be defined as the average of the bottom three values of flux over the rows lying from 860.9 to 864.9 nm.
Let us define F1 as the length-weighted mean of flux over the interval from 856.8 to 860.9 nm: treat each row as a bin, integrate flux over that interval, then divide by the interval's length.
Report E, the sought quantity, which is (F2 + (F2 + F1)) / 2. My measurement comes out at 8.69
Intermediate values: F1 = 6.16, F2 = 5.61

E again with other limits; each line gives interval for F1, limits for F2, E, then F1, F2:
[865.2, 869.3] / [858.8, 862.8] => 8.79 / 6.40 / 5.59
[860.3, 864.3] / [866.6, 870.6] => 8.62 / 6.33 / 5.46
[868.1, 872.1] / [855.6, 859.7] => 8.72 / 6.34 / 5.55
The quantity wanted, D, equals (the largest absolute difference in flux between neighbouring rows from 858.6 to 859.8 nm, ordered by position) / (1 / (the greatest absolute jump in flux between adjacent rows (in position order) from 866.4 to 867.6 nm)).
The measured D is 1.46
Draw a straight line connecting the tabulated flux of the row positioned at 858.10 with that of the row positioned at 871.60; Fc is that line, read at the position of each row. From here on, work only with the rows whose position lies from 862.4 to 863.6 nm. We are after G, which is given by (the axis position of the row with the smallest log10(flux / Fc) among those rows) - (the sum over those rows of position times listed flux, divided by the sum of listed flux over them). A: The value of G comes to -0.53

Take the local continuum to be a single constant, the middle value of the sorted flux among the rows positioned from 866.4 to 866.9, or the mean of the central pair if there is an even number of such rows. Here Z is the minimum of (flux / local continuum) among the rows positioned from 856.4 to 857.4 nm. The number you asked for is 0.93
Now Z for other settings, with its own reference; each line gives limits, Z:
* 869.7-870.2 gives 1.04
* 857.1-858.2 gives 0.87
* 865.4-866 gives 0.88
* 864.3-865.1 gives 0.92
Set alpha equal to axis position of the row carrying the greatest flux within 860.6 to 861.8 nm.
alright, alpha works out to 860.65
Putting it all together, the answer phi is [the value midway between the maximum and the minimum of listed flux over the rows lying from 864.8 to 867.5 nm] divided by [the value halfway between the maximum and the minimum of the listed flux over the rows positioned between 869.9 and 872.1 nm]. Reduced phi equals 1.00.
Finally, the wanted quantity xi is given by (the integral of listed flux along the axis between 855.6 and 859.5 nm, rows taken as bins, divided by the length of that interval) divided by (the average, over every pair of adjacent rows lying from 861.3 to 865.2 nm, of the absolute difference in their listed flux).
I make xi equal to 15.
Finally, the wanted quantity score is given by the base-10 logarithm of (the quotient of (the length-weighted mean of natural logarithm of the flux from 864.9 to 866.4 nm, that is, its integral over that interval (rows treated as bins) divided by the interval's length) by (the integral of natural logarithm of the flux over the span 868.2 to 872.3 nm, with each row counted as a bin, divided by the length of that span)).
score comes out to 0.005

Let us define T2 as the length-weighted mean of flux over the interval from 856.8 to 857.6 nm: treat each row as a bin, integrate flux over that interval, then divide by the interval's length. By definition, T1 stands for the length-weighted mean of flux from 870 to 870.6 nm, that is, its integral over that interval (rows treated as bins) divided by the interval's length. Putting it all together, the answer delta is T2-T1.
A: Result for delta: -0.54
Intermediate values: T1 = 6.9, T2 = 6.38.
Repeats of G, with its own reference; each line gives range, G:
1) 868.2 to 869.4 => 0.24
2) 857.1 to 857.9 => 0.31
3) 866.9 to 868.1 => 0.54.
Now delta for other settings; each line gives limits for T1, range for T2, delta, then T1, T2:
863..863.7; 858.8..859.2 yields -0.34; 6.6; 6.21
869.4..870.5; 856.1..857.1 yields -0.54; 6.9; 6.33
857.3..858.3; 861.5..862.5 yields -0.04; 6.1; 6.03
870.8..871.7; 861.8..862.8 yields -0.01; 6.1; 6.07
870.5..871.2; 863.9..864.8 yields -0.02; 6.2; 6.18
